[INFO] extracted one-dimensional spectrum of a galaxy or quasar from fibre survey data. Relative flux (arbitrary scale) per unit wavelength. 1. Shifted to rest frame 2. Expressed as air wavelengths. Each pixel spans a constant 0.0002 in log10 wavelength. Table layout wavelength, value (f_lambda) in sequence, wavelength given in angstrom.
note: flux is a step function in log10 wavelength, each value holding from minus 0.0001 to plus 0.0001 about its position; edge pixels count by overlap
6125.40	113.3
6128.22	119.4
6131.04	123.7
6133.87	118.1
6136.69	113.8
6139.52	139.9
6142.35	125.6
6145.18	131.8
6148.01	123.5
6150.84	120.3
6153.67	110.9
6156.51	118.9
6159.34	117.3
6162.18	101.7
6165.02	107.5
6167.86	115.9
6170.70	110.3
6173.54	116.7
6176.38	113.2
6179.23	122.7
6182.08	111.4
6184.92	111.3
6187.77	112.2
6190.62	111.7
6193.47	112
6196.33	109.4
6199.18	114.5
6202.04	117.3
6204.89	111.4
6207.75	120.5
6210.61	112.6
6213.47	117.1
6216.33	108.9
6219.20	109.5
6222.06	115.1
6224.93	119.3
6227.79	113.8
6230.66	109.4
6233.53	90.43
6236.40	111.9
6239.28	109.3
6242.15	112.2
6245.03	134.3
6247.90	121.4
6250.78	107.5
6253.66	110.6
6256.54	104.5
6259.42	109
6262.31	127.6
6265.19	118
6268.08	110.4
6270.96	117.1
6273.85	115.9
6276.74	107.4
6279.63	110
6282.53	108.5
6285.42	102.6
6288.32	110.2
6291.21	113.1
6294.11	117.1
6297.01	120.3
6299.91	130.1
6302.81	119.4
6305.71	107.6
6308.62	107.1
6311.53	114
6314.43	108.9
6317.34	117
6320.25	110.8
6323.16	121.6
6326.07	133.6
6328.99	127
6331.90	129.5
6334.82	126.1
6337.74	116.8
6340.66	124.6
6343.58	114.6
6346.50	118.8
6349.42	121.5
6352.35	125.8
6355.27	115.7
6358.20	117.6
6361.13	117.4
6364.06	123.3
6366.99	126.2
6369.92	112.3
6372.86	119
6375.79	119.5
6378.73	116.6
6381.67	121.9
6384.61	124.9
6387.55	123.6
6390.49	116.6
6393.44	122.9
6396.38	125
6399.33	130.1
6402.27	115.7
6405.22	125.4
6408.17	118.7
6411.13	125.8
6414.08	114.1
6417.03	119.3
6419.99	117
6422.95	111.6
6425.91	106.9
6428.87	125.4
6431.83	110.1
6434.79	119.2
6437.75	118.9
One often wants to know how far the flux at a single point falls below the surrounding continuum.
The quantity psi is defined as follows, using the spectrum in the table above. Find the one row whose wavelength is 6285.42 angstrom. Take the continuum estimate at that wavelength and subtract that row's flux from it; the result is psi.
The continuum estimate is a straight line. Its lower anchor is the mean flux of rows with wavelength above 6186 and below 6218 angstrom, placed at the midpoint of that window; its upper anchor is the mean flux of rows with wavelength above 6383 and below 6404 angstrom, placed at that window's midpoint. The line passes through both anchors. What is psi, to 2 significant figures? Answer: 15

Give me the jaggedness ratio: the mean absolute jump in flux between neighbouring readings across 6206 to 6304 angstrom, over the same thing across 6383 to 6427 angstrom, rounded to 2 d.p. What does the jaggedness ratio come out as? 1.19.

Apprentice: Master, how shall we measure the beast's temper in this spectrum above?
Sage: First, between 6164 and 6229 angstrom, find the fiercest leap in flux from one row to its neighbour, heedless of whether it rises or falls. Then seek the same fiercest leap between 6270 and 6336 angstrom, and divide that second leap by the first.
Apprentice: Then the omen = 1.1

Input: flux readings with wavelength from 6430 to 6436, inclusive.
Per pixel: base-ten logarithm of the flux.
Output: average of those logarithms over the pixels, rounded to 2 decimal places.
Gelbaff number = 2.06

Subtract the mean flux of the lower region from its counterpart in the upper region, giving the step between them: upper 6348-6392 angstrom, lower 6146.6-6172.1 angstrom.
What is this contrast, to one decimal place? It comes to 6.1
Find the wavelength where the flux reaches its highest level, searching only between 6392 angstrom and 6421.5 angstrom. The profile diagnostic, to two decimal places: 6399.33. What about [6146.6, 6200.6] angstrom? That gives 6148.01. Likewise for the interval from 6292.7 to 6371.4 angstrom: 6326.07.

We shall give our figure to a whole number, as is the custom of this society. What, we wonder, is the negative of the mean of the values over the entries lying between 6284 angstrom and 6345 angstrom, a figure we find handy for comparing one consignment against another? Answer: -118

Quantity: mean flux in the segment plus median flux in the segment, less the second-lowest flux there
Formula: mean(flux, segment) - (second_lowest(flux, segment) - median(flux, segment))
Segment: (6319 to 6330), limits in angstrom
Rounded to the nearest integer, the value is 126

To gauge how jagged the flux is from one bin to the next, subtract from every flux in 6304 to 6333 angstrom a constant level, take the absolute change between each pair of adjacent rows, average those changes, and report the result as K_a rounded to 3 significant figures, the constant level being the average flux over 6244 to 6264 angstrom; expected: 6.52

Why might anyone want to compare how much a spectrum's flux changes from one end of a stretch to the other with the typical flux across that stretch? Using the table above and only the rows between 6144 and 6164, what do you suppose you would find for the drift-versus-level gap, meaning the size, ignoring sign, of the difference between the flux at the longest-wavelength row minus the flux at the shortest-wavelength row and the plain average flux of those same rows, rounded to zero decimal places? 148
